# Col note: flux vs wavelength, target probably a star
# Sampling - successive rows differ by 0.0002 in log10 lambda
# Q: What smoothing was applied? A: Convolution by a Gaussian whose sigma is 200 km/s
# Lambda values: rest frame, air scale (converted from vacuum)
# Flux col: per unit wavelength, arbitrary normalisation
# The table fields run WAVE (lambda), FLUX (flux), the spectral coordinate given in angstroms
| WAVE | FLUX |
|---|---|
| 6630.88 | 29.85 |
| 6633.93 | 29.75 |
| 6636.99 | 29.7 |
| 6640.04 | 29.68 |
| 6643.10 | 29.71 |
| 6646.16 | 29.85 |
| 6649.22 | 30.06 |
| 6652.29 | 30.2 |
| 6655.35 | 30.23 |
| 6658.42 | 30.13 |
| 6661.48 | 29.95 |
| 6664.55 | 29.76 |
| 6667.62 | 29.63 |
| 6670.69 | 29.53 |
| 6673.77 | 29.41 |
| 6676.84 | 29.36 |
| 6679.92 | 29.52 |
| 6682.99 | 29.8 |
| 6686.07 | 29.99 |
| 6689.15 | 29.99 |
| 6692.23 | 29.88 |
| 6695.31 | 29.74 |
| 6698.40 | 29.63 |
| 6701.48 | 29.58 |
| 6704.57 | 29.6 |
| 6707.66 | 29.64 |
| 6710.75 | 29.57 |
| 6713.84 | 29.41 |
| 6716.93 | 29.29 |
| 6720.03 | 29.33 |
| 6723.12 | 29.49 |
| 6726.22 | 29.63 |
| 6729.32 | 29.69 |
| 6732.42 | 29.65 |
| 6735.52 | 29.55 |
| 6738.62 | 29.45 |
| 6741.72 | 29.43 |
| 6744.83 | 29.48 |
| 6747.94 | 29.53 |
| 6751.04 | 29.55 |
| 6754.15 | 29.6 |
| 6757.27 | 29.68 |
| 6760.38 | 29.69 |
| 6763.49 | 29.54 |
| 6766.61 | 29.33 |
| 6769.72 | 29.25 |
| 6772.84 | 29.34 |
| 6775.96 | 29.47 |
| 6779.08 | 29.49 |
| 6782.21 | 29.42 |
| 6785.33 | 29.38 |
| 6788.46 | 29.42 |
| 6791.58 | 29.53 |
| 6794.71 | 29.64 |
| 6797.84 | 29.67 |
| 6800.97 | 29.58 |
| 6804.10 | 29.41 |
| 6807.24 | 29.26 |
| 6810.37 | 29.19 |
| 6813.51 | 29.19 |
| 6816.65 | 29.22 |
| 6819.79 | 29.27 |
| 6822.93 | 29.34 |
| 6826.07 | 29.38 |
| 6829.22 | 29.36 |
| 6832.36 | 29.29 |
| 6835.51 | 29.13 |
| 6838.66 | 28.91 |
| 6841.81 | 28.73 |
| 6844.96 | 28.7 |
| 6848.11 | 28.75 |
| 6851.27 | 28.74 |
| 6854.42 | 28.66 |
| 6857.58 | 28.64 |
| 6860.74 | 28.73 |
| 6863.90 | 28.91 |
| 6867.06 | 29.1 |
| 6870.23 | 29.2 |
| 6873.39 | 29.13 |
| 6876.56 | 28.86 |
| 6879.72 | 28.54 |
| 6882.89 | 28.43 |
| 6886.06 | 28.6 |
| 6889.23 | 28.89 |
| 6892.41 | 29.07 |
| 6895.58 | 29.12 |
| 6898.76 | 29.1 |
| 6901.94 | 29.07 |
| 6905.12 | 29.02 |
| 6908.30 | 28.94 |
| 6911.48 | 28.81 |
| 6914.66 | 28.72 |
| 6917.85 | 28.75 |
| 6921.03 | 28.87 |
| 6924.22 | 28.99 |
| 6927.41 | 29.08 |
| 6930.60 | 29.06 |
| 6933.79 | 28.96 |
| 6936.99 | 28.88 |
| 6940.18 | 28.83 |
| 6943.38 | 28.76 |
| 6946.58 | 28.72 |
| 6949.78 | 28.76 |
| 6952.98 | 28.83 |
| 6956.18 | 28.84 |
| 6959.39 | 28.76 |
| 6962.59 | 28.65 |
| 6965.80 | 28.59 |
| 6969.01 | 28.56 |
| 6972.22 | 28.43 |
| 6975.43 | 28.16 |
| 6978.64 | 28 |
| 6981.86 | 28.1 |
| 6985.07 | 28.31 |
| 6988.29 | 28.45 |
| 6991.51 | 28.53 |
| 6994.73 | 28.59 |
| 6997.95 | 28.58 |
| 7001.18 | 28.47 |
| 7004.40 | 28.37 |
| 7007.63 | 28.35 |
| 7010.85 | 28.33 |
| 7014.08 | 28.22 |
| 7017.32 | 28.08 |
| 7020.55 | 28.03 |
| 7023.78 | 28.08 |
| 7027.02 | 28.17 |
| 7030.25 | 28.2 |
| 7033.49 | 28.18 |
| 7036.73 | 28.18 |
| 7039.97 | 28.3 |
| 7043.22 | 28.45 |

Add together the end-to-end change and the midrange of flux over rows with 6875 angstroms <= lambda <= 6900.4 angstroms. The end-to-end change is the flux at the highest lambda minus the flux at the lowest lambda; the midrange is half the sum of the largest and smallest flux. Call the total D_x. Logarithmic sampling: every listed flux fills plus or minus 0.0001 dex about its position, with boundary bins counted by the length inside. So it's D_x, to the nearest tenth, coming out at 29.0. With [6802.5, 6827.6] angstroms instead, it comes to 29.3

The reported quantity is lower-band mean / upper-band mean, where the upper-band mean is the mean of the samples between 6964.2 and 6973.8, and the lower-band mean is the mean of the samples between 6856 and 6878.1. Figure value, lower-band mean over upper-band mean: 1.014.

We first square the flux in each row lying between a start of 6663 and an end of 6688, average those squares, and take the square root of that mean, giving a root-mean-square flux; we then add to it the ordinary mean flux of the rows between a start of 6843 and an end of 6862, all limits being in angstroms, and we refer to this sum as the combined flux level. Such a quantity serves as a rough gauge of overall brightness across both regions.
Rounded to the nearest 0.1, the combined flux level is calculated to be 58.3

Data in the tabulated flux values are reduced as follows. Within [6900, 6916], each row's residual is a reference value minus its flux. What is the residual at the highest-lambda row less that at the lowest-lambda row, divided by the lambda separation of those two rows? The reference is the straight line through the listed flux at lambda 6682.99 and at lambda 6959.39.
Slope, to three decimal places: 0.024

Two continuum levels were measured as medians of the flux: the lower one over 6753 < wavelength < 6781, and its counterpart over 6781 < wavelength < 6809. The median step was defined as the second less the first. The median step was -0.07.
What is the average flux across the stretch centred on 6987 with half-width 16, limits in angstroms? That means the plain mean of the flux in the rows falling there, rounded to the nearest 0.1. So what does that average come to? 28.4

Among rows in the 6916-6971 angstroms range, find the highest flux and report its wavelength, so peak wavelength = 6927.41 angstroms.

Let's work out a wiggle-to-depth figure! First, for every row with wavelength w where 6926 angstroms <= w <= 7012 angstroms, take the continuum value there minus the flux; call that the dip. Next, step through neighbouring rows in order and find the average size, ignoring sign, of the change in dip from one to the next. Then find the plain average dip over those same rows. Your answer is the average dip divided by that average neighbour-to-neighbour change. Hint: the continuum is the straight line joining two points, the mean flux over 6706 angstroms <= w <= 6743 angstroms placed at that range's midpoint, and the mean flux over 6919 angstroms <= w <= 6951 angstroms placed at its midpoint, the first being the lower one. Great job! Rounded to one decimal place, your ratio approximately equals 2.5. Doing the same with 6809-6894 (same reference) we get 1.5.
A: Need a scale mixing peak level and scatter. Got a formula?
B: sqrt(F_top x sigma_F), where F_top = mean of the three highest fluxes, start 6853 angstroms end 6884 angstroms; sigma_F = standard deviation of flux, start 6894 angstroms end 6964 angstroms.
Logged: 2.0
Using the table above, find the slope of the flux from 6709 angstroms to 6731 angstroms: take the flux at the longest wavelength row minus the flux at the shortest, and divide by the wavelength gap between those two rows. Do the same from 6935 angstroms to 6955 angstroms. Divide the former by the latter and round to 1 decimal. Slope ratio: -2.1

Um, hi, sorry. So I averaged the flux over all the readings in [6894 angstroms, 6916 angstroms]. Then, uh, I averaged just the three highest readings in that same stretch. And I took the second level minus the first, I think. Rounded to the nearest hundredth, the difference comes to 0.13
